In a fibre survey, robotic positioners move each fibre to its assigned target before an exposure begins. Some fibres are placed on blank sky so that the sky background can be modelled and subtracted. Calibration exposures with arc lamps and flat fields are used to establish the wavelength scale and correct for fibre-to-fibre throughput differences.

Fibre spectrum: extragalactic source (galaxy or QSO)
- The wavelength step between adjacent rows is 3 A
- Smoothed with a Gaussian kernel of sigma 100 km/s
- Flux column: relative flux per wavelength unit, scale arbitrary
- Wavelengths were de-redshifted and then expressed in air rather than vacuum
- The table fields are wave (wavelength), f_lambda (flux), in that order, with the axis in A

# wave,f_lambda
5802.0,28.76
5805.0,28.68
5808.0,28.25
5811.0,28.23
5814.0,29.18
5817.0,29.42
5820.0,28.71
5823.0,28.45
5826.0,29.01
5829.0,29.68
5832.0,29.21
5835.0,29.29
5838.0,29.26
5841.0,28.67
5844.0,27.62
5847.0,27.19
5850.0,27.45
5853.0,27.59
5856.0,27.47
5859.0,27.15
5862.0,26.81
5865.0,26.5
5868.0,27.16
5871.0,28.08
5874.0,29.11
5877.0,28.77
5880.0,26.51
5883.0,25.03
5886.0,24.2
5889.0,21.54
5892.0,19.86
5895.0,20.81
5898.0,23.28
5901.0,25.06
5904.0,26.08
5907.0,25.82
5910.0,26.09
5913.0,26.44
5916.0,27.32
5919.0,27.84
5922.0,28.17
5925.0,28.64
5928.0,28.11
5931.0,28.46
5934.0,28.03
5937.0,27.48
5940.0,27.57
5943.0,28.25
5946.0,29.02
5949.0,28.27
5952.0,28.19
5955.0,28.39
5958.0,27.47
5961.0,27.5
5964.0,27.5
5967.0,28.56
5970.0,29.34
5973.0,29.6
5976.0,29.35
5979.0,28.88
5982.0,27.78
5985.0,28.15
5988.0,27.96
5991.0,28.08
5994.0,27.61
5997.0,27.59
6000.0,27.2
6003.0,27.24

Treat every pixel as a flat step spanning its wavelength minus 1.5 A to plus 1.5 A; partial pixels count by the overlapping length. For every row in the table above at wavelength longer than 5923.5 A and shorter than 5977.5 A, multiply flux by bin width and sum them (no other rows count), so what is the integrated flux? 1529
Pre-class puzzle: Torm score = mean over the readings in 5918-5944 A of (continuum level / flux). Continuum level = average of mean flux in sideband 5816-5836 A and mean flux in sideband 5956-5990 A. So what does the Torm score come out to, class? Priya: 1.024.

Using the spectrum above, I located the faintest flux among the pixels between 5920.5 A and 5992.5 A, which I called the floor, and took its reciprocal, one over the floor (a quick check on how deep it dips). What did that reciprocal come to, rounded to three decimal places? 0.036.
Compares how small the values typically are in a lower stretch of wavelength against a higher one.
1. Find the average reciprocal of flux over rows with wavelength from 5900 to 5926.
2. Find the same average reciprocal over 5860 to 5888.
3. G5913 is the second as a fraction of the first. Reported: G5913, 1.00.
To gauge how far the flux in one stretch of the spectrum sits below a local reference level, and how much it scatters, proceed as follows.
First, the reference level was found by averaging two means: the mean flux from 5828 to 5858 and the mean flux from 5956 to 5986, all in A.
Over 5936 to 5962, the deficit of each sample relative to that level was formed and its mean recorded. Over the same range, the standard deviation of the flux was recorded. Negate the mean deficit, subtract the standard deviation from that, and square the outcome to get 1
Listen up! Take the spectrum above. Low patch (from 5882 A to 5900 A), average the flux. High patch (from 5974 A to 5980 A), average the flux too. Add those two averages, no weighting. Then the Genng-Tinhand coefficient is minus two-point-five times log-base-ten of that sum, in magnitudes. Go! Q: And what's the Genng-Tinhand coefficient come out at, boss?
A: -4.28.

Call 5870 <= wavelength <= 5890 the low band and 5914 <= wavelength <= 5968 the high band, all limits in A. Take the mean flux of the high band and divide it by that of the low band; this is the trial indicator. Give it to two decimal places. 1.07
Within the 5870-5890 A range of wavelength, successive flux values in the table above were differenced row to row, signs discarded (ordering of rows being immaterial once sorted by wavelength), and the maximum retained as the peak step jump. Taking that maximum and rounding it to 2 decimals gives 2.66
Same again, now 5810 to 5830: 0.95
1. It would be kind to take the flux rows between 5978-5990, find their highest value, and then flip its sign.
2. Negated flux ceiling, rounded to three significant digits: -28.9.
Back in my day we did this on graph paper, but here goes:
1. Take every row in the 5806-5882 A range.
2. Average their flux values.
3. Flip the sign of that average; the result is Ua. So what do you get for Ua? -28.2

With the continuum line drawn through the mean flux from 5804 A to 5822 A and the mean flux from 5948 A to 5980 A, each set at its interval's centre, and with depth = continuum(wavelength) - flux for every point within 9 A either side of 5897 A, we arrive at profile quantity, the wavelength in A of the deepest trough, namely 5892.0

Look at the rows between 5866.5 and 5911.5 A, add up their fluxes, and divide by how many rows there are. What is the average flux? 25.2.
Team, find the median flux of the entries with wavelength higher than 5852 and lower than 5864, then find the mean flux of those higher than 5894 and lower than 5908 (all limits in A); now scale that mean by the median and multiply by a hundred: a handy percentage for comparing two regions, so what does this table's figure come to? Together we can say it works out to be 89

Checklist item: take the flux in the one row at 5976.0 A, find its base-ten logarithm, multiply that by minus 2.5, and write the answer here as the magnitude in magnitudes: -3.67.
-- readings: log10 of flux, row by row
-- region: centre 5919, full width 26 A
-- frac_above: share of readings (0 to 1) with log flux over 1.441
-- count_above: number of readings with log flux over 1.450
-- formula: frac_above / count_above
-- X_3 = 0.28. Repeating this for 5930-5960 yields 0.12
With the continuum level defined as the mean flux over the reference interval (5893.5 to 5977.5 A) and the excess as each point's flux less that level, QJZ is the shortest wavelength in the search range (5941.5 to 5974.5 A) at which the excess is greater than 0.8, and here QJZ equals 5943.0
